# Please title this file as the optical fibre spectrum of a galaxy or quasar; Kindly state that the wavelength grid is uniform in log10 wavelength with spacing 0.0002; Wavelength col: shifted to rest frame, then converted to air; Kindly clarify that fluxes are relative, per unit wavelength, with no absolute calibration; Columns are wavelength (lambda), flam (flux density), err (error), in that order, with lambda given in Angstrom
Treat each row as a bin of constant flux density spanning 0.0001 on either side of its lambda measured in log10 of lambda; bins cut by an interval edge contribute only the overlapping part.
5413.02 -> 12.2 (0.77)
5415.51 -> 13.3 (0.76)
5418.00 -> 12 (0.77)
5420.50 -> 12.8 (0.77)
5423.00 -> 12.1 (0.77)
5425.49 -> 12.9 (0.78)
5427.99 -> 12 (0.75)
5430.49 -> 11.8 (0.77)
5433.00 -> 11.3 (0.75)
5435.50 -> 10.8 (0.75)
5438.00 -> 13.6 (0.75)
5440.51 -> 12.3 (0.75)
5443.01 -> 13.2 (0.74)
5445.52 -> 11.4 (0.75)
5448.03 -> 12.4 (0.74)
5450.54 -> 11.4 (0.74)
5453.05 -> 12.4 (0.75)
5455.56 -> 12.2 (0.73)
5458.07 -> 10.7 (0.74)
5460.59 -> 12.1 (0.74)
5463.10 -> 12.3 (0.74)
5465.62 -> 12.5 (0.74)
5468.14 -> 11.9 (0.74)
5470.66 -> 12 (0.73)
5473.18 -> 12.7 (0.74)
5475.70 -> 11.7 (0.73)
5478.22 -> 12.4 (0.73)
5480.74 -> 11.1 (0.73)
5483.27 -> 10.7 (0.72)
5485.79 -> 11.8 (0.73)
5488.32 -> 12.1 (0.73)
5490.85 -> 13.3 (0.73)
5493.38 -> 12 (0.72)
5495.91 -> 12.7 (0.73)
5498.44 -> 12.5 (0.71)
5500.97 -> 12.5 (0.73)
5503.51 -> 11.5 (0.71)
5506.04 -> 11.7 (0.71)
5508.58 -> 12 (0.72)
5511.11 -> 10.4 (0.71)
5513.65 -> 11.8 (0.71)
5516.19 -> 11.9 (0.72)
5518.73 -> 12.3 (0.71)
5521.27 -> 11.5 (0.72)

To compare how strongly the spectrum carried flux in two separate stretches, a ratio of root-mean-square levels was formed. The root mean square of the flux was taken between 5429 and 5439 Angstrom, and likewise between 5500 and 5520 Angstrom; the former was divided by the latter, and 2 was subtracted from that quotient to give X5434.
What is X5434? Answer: -0.99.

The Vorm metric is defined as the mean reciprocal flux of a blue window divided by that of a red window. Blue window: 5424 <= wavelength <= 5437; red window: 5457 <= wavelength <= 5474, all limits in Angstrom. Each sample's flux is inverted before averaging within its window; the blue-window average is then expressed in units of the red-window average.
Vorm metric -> 1.02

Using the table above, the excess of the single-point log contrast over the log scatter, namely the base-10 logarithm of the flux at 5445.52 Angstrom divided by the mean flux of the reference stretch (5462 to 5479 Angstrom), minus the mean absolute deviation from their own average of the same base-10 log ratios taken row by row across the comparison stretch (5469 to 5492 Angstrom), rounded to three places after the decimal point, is -0.051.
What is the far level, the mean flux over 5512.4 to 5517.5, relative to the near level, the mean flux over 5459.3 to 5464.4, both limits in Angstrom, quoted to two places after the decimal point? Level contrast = 0.97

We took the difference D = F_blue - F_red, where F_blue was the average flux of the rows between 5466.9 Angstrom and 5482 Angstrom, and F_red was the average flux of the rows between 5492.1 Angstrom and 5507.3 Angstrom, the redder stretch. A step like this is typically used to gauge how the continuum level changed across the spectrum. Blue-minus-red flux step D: -0.2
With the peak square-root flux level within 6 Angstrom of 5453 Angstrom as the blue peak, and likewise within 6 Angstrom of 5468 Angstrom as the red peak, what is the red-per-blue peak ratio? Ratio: 1.01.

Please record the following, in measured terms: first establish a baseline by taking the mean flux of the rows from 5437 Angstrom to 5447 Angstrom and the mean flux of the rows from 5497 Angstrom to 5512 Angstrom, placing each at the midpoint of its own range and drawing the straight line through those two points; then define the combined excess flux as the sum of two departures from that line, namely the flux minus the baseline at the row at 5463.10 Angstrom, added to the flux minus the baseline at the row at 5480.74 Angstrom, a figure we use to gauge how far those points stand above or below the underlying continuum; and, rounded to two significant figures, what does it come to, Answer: -1.0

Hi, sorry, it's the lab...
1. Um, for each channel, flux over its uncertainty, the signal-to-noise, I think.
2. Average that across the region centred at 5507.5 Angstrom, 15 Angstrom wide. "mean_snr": 16.3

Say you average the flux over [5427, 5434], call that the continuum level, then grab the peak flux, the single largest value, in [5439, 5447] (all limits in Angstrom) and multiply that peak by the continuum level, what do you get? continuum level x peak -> 154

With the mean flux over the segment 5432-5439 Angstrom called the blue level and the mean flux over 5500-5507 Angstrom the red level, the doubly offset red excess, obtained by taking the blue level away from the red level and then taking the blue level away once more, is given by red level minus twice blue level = -11.9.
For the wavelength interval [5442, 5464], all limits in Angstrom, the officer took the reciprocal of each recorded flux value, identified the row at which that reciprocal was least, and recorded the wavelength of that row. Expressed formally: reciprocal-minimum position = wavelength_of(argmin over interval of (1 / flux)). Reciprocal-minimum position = 5443.01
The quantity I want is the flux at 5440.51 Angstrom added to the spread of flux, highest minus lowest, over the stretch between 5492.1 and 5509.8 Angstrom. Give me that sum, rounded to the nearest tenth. 13.5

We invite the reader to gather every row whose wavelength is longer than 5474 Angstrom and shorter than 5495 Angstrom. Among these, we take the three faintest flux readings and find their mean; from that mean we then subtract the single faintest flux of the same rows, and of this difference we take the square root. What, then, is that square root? 0.68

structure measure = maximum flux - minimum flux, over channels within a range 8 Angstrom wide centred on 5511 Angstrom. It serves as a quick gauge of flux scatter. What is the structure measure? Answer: 1.60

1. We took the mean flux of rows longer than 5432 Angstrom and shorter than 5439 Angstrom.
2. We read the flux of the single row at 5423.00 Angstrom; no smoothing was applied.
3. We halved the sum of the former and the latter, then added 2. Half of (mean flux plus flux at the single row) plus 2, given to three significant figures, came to 14.0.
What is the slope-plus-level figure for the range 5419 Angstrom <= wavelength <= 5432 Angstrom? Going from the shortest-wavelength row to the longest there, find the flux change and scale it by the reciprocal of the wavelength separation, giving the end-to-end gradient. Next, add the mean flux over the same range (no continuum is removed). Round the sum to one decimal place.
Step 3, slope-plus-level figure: 12.2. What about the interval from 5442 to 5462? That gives 11.9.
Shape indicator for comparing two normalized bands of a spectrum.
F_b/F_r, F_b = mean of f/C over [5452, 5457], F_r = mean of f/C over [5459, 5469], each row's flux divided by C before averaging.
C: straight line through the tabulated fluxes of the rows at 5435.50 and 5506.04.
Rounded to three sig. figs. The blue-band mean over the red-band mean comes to 1.02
